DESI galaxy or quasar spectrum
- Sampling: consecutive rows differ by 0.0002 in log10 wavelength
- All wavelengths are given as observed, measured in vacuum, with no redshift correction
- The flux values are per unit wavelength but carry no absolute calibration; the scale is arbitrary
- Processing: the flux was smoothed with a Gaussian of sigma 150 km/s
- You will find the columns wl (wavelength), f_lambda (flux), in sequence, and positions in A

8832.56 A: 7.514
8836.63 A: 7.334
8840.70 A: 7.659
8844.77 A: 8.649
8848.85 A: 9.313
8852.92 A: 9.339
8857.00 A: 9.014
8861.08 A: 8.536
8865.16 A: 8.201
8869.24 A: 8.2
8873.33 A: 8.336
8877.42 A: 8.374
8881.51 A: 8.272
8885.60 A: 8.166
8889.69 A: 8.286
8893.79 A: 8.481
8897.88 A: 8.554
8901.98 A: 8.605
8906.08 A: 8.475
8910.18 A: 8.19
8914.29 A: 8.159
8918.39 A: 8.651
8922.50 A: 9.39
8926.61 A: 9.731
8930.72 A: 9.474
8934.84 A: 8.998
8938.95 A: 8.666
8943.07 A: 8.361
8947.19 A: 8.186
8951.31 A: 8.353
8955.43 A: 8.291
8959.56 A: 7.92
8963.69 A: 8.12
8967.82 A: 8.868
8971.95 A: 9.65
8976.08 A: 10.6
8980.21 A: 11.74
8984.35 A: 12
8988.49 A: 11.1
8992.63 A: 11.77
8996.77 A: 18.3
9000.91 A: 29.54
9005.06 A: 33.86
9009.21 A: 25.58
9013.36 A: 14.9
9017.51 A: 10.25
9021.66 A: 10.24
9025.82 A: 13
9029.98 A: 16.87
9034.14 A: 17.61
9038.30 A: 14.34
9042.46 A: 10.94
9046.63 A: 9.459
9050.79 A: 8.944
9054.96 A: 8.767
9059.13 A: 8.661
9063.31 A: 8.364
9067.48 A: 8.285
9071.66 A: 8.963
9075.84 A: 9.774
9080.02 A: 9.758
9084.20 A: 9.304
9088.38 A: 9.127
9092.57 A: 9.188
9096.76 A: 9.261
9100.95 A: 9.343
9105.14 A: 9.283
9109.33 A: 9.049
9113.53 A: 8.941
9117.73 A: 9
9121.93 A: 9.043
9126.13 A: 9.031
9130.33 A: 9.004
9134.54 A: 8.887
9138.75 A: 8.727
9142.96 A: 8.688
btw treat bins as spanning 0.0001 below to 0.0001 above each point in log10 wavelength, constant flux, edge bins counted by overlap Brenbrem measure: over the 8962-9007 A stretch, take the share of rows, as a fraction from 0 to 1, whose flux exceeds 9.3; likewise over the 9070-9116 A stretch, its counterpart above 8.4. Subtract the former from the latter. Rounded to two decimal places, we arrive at 0.18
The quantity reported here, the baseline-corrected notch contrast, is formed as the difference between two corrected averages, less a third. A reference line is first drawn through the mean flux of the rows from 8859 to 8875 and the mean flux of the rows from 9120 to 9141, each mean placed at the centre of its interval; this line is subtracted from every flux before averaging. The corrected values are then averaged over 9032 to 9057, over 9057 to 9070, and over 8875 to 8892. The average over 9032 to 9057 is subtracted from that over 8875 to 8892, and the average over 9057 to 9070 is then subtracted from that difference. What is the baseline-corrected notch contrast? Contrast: -2.7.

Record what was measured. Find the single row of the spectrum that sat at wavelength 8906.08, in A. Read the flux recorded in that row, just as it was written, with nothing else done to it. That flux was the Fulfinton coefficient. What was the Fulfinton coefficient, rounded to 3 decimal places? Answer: 8.475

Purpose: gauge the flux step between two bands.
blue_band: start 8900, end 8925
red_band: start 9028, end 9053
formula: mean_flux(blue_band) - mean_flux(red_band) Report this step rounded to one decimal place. -4.4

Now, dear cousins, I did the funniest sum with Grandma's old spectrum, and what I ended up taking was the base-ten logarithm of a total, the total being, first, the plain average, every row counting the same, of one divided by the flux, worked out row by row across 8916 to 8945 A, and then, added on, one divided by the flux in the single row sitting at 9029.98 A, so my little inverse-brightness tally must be -0.769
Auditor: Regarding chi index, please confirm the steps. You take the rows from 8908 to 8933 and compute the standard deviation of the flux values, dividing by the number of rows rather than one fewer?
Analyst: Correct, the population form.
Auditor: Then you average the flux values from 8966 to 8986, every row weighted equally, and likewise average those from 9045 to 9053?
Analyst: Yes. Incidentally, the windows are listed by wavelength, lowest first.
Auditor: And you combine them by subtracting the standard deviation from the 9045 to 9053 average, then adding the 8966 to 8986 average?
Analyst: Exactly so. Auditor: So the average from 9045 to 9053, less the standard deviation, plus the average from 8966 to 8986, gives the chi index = 19.1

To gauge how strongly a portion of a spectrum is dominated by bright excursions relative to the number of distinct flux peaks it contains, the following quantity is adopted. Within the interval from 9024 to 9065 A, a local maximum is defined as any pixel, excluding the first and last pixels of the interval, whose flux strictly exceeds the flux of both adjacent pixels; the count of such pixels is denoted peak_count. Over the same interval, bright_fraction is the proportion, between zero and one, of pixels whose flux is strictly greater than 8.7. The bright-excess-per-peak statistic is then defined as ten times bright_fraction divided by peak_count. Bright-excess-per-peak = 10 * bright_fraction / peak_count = 8.0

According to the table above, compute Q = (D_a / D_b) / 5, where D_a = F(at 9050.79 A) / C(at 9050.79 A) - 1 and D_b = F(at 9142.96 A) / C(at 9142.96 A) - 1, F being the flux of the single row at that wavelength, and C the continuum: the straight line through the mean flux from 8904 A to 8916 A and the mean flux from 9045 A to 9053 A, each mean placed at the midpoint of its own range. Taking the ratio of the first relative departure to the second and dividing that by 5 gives 0.05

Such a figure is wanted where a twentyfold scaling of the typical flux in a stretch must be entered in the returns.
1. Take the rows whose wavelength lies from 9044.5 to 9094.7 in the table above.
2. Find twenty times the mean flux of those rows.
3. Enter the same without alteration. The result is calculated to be 181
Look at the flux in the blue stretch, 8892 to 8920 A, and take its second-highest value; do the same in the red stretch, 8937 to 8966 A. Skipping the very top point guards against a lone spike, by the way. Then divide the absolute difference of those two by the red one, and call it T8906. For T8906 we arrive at 0.03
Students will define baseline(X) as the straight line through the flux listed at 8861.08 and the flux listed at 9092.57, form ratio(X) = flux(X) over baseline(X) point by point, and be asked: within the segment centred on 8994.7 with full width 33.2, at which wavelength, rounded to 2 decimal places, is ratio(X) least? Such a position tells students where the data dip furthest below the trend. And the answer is 8988.49 A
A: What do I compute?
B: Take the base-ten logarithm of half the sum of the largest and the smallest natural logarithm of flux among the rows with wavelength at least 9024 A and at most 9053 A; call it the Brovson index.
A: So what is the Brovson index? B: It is 0.403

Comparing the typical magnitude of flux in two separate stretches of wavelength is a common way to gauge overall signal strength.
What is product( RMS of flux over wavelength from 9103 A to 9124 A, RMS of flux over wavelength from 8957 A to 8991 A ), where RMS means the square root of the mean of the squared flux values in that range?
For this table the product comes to 92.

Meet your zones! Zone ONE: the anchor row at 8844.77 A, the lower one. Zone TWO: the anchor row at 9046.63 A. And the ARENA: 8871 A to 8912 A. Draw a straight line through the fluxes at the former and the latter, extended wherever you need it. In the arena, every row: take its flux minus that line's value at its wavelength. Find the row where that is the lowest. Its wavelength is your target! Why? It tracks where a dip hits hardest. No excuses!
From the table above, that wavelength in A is 8910.18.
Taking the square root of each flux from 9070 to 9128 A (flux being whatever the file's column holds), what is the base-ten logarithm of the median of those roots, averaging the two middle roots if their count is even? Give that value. 0.481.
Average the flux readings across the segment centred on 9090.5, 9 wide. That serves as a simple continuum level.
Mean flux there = 9.2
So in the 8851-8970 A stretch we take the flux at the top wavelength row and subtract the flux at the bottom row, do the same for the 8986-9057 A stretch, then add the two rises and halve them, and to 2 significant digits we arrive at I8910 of -1.4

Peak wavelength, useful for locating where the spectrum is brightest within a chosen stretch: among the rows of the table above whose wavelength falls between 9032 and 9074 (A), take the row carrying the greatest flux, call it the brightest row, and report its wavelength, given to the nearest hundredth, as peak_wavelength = 9034.14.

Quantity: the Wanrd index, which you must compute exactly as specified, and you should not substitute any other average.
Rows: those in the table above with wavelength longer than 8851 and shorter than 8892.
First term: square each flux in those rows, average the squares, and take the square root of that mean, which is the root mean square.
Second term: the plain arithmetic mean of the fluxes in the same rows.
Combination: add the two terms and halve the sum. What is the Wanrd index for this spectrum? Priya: 8.5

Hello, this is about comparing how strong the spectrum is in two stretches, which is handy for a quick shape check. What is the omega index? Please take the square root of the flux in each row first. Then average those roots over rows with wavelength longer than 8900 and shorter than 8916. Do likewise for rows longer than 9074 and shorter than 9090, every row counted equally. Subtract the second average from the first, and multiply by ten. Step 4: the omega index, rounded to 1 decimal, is -1.9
